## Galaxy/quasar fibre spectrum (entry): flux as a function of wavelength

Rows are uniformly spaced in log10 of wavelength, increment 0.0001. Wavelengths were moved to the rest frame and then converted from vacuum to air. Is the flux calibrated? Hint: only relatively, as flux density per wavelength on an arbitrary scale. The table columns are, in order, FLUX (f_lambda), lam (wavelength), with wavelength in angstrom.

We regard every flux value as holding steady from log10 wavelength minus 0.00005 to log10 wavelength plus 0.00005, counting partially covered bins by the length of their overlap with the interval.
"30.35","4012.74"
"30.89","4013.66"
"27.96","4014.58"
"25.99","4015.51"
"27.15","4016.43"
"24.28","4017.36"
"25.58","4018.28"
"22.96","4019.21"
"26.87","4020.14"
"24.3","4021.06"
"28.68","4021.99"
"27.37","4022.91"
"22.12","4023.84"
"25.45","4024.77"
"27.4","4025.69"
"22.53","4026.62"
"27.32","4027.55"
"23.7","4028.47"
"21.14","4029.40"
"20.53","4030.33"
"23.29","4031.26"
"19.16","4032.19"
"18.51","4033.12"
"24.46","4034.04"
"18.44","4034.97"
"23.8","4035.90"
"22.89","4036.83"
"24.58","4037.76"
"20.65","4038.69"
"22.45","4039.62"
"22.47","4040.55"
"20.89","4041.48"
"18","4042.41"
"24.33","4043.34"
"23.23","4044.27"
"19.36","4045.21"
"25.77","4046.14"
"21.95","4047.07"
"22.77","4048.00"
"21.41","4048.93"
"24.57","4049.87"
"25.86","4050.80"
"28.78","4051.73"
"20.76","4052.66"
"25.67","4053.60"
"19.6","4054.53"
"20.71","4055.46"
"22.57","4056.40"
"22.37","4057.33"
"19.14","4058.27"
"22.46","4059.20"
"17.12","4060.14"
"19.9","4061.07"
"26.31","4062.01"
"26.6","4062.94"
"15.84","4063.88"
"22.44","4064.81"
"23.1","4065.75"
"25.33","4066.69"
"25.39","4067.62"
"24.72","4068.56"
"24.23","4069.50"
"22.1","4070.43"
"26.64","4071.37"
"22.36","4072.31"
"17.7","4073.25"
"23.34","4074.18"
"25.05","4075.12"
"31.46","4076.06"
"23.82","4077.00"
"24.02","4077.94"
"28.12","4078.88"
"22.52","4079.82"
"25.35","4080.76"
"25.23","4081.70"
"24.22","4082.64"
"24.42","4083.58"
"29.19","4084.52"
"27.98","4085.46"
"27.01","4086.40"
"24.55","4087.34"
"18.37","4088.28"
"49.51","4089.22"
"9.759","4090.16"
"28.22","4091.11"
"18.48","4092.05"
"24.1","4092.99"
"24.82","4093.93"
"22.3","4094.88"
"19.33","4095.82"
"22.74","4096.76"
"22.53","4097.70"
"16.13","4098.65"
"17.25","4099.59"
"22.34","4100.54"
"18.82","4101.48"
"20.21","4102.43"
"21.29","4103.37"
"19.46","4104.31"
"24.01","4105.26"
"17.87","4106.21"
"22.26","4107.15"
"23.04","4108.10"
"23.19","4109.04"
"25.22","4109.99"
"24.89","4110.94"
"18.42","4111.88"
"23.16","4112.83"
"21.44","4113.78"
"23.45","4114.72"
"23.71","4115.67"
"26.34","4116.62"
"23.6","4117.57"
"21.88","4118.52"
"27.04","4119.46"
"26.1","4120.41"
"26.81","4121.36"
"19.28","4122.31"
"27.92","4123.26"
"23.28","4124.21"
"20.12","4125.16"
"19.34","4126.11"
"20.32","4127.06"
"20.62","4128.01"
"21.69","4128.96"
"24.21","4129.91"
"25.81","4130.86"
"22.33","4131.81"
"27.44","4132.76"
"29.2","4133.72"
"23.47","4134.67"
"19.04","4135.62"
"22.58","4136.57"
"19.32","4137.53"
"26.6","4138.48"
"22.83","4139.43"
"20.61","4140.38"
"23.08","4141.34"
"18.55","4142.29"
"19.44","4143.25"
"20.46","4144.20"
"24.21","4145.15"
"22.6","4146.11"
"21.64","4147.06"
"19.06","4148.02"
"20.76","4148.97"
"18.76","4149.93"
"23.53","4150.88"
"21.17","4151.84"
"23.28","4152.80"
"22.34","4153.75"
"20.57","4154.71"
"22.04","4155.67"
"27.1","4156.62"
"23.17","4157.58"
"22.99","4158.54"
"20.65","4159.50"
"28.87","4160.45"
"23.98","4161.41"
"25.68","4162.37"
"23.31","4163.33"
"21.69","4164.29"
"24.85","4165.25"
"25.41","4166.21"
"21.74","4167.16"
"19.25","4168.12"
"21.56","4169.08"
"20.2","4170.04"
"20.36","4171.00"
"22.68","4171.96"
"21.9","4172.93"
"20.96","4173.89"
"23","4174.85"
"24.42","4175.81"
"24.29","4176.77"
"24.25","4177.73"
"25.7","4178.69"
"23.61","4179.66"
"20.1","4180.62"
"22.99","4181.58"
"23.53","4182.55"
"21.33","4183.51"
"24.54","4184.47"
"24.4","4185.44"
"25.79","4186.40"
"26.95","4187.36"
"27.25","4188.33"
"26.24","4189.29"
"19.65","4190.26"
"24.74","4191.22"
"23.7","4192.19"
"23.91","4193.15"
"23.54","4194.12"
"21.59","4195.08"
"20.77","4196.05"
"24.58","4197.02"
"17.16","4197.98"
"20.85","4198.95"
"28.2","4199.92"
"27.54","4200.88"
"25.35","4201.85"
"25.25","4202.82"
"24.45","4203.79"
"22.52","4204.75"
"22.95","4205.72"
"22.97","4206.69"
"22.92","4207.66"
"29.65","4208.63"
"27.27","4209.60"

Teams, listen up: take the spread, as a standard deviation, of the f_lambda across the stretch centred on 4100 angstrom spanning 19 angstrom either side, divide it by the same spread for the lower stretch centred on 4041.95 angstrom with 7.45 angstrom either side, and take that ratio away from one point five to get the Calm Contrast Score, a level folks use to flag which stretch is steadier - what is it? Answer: -1.1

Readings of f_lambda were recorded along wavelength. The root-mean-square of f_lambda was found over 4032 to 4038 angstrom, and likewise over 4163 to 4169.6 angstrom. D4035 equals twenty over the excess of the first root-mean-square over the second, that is -26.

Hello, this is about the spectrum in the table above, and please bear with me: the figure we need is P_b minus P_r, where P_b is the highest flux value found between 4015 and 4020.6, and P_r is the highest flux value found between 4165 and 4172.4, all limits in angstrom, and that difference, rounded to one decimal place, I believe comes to 1.7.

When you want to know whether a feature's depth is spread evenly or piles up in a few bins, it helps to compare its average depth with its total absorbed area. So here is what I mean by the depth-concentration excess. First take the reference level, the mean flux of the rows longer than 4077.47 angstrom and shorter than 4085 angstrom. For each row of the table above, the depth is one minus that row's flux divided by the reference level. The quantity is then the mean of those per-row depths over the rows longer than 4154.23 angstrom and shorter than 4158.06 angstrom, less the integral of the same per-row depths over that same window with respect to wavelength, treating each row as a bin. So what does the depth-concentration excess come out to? -0.2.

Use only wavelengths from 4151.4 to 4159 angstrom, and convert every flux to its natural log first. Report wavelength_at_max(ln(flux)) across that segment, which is 4156.62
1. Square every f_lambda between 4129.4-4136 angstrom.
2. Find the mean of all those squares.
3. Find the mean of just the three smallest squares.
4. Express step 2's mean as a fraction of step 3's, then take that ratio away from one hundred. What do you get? 98.7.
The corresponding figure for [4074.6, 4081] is 98.8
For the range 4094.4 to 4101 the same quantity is 98.6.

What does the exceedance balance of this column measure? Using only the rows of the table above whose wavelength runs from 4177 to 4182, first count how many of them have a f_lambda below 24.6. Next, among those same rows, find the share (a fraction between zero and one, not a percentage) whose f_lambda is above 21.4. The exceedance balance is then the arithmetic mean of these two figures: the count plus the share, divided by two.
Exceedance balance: 2.4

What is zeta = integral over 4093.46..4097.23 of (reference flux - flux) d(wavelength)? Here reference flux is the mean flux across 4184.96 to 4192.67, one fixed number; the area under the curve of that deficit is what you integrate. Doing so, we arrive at 9.6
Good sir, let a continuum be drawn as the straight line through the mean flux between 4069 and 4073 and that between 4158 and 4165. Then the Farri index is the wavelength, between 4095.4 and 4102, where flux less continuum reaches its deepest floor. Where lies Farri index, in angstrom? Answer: 4098.65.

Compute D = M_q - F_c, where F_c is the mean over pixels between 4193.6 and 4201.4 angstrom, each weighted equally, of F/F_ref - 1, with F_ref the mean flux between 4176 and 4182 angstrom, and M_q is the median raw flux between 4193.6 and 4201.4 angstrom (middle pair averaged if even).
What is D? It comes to 22.6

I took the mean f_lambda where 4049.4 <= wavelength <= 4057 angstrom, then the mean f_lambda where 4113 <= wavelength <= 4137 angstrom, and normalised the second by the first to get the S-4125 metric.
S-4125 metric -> 1.00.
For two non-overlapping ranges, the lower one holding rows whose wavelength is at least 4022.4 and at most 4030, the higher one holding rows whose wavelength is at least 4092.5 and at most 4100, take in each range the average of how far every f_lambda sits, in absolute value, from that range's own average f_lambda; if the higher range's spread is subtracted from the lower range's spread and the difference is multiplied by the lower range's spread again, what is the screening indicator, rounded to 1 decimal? -1.0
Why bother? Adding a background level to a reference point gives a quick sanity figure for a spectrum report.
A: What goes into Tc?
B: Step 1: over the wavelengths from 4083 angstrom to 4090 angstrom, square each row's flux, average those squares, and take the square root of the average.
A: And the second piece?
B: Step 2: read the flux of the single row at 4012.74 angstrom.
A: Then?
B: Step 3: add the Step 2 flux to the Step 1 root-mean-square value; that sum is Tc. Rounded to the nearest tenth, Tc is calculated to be 60.5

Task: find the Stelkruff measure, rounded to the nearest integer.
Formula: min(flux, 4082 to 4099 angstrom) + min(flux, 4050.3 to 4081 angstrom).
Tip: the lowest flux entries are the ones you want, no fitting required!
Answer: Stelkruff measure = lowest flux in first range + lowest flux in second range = 26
